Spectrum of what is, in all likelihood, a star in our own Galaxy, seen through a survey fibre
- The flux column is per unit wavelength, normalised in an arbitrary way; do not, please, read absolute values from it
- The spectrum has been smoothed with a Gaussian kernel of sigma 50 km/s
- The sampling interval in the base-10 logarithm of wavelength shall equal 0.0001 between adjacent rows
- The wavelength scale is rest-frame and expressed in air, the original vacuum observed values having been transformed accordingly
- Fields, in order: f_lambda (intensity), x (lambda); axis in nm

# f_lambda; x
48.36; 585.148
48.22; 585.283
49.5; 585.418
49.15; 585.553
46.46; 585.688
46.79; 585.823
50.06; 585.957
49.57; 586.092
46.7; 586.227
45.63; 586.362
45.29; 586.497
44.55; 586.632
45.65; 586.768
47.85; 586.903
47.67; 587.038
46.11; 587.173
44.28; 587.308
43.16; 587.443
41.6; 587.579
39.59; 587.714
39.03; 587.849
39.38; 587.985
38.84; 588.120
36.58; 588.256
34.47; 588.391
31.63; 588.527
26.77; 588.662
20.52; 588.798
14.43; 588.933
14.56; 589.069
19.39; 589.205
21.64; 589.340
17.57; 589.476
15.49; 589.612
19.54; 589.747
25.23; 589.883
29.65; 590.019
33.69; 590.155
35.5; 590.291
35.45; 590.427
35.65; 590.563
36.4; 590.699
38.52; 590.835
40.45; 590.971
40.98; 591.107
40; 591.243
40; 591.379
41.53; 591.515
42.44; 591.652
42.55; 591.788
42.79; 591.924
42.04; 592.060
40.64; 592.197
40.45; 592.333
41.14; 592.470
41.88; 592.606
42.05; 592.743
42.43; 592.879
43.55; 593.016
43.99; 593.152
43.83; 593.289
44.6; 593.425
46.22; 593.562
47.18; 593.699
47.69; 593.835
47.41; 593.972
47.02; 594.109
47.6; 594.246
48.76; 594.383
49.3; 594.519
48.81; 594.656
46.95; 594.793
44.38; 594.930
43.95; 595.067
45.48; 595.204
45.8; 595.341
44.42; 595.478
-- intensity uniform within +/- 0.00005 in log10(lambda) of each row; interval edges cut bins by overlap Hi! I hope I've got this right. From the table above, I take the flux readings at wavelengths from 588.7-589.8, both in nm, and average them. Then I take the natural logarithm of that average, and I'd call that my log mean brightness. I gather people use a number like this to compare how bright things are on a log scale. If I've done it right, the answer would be 2.9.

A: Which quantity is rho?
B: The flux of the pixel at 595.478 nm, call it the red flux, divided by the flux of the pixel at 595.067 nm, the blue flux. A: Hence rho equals 1.01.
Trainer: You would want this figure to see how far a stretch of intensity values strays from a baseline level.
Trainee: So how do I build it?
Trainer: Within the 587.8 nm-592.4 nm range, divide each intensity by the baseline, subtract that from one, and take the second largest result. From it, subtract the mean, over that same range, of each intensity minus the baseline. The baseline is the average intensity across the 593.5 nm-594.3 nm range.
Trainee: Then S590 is 15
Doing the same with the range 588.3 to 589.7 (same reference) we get 26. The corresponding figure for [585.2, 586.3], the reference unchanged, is -1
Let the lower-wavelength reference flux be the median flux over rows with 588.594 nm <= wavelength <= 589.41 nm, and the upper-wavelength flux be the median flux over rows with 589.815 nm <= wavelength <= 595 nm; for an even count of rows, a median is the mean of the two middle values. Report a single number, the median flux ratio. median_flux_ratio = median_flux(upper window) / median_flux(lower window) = 2.1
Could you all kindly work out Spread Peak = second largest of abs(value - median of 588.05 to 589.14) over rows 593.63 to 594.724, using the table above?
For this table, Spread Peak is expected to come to 19.6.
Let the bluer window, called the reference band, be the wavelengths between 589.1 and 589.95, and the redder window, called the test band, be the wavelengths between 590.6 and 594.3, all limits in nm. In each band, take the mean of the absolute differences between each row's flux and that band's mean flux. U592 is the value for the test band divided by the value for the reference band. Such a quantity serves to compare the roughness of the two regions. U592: 1.0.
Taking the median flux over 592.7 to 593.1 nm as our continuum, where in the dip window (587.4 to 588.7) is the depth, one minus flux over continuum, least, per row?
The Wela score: 587.443 nm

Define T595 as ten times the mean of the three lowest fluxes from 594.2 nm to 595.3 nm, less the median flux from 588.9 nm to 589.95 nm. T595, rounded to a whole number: 428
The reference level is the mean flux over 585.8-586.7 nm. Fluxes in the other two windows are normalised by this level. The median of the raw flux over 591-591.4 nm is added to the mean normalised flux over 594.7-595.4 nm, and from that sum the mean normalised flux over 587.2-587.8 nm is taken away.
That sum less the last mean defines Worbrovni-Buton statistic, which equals 40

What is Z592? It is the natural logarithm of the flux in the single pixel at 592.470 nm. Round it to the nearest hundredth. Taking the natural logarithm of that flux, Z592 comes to 3.72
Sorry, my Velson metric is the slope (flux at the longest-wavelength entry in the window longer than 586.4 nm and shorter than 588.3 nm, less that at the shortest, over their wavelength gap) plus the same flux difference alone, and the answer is -14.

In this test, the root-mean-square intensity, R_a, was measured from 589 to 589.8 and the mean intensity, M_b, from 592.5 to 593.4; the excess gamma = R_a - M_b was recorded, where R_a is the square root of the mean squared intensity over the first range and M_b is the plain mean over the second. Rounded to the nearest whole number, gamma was -25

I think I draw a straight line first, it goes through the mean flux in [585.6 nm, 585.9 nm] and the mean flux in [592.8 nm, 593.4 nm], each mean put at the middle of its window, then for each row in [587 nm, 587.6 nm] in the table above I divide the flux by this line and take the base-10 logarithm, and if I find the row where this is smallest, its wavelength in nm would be 587.579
